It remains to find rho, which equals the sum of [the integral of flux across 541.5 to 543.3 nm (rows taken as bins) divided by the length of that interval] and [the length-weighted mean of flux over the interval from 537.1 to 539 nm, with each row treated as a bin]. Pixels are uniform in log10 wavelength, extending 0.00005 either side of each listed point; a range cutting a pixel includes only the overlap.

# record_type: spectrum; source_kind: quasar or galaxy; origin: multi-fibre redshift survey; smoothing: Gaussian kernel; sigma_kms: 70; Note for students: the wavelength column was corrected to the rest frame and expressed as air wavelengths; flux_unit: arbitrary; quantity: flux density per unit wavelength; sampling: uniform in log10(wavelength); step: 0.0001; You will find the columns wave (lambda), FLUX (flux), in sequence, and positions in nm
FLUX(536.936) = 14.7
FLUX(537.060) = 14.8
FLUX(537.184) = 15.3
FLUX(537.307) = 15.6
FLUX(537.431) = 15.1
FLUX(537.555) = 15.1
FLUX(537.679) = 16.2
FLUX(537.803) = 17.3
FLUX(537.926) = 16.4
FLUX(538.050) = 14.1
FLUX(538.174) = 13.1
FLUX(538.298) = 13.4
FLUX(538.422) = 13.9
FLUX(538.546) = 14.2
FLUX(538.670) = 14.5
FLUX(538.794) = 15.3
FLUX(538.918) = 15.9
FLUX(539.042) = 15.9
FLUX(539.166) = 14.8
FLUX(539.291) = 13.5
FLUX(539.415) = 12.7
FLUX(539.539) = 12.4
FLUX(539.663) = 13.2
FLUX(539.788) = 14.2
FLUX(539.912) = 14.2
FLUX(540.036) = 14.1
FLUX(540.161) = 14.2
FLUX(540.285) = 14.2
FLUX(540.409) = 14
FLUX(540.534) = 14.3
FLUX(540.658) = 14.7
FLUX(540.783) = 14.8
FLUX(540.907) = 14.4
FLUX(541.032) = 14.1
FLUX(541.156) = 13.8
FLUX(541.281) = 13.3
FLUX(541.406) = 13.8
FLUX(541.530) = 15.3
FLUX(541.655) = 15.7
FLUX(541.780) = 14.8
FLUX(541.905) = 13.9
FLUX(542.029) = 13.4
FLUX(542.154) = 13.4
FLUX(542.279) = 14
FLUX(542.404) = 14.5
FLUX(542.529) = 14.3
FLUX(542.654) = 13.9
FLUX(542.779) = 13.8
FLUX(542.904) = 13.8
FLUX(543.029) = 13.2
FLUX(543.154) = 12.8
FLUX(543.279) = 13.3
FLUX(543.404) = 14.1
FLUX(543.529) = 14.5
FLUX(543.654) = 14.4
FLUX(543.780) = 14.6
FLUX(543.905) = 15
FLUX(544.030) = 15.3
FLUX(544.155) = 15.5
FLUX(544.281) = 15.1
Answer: 29.03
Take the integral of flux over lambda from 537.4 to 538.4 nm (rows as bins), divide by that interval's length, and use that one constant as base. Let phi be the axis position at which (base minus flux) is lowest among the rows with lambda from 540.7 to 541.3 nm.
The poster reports 540.783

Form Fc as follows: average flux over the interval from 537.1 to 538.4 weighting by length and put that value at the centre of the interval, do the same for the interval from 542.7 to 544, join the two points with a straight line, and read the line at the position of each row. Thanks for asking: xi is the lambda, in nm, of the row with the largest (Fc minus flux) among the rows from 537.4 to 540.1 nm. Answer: 539.539 nm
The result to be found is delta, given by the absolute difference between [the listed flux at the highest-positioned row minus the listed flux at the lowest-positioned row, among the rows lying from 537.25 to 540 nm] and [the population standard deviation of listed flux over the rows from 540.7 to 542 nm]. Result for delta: 2.1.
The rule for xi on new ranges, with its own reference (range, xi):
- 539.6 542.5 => 539.663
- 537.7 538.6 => 538.174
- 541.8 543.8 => 543.154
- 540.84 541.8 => 541.281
